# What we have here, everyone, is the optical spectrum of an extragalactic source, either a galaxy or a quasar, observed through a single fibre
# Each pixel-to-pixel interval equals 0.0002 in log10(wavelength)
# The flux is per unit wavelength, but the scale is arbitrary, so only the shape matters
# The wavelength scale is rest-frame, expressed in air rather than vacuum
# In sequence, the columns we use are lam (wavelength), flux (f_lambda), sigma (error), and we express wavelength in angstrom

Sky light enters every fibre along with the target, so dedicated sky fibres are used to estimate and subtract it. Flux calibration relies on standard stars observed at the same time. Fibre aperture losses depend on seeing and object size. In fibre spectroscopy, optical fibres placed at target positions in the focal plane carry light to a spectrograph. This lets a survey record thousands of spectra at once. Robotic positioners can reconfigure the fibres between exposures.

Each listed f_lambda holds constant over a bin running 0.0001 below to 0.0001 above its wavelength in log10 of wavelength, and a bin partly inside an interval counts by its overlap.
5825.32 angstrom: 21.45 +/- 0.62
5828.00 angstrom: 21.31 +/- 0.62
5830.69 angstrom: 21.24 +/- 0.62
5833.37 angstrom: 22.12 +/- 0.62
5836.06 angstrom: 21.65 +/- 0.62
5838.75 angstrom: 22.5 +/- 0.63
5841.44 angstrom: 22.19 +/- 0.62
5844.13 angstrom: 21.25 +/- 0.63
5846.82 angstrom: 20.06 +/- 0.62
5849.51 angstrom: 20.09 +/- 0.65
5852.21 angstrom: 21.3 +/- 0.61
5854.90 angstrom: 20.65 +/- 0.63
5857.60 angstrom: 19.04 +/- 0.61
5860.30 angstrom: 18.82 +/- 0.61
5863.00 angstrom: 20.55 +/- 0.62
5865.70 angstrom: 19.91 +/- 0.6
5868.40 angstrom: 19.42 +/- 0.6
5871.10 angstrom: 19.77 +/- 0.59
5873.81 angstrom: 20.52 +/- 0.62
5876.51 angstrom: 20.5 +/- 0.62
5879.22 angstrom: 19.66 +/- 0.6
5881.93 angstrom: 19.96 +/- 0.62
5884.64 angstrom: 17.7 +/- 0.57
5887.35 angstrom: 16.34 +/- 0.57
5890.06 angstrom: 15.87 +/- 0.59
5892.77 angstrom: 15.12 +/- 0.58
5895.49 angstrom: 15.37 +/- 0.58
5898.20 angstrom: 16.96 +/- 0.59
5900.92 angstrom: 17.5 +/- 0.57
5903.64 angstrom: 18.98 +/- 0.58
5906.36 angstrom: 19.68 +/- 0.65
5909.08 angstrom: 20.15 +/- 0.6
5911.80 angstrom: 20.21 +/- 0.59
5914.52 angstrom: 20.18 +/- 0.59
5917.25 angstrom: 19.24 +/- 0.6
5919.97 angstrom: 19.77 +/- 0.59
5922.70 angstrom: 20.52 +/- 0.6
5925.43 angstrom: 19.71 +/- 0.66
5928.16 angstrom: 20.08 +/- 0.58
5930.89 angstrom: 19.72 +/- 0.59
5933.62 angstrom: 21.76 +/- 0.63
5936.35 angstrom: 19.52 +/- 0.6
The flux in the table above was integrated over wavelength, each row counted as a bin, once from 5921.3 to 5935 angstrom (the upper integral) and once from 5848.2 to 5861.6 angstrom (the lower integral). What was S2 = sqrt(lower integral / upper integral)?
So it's 0.98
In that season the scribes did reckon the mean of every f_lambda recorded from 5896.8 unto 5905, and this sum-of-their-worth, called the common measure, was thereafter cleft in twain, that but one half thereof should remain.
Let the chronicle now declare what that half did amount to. 8.9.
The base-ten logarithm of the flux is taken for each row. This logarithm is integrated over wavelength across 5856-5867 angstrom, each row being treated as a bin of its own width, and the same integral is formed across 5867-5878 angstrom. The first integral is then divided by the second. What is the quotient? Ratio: 0.99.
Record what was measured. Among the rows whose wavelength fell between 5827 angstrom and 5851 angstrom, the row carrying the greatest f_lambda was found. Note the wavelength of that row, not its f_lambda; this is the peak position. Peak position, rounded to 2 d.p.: 5838.75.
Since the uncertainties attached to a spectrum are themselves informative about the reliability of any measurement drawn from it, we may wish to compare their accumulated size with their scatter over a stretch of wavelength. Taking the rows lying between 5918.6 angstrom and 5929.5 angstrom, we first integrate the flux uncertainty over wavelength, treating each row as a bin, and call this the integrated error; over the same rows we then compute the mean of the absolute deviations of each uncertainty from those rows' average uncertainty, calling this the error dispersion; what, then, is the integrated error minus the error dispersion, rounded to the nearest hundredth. 6.60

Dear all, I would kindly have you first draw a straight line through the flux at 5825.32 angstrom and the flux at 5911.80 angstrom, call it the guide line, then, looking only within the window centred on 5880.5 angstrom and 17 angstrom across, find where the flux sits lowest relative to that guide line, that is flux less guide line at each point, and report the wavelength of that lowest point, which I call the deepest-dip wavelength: 5887.35 angstrom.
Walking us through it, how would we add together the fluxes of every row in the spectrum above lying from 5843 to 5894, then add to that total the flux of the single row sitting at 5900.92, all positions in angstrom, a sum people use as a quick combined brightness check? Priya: 384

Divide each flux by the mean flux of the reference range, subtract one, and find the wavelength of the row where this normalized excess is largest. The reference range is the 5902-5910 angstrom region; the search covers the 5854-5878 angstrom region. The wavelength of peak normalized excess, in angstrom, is 5854.90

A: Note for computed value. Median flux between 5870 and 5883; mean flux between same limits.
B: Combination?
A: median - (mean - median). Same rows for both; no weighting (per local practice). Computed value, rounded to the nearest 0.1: 19.8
